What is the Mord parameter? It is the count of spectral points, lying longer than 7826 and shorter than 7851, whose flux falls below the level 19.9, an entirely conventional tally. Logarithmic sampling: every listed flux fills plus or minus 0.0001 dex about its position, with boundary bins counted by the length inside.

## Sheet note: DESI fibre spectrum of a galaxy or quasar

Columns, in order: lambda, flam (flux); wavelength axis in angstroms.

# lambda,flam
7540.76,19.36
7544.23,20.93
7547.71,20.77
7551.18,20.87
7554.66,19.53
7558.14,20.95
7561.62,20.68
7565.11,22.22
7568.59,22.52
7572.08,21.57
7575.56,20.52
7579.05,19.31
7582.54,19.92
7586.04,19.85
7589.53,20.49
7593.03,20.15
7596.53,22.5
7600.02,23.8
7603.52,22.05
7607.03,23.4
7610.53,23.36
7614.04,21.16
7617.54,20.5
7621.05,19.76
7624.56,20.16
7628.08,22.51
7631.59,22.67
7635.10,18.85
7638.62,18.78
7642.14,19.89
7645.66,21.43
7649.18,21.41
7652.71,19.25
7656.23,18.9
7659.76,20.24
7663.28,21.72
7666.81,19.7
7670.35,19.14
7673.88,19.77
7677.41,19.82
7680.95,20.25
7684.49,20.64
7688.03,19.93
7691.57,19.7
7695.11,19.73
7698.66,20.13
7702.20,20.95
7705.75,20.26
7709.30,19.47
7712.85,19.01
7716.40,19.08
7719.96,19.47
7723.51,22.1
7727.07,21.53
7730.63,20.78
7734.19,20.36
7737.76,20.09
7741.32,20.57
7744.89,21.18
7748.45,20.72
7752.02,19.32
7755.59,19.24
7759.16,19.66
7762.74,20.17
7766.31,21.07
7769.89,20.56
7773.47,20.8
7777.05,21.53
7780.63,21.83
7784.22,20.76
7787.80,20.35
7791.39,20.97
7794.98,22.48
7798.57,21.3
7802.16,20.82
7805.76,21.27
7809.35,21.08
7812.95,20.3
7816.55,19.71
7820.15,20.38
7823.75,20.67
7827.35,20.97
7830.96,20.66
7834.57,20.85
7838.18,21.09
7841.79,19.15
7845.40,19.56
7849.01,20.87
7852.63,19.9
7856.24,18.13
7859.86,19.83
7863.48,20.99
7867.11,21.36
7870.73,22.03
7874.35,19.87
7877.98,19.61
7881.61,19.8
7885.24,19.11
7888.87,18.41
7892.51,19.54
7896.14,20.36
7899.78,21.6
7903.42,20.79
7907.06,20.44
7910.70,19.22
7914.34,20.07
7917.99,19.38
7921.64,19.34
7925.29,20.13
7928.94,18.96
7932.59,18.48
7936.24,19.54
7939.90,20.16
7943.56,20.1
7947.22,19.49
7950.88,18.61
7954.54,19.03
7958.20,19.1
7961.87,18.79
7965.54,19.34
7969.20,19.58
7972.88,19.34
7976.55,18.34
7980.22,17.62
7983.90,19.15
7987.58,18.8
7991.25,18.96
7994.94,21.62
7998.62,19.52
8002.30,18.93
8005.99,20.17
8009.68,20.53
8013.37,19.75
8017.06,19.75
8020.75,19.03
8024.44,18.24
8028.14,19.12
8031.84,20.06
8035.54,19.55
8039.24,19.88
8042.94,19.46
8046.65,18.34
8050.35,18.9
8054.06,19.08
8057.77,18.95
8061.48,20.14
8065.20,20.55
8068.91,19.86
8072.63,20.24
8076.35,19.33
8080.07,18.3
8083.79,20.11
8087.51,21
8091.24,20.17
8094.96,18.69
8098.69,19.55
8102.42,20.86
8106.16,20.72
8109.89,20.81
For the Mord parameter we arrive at 2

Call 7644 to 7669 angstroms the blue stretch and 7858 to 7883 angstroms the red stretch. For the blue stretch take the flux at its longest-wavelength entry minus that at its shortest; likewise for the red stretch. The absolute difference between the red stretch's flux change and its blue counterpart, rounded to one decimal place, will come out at 1.7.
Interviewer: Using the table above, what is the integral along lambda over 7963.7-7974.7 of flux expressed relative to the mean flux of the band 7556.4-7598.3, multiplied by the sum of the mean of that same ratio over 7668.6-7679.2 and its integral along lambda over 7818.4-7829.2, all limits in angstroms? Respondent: 119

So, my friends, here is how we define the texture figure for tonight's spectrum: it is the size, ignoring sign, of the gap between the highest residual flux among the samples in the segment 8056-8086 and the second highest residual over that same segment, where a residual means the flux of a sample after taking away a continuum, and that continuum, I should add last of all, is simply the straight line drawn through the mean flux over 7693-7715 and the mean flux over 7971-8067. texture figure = 0.30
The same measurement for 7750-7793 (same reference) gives 0.31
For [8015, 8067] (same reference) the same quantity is 0.42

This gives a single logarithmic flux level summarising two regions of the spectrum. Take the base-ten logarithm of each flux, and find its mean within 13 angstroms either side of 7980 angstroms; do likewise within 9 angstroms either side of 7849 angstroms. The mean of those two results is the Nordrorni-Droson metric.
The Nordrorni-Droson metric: 1.28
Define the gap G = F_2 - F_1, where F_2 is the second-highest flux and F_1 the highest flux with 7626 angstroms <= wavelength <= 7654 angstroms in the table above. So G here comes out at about -0.2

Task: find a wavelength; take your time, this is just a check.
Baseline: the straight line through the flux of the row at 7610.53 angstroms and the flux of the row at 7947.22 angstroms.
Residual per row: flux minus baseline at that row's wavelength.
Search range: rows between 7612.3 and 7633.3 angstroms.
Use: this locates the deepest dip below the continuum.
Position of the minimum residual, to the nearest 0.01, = 7621.05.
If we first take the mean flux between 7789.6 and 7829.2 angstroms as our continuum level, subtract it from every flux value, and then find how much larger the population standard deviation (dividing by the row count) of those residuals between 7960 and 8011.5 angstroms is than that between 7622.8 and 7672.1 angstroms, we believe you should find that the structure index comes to -0.4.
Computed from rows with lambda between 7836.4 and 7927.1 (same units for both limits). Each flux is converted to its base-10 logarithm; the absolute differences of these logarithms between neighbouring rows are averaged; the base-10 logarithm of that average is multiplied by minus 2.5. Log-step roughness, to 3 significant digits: 4.24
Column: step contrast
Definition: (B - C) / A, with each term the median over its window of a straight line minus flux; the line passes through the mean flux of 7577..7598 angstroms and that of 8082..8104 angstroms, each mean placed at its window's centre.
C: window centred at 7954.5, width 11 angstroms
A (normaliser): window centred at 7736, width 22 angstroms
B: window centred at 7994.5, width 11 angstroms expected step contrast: 1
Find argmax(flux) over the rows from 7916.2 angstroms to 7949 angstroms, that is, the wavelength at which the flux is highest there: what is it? 7939.90 angstroms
